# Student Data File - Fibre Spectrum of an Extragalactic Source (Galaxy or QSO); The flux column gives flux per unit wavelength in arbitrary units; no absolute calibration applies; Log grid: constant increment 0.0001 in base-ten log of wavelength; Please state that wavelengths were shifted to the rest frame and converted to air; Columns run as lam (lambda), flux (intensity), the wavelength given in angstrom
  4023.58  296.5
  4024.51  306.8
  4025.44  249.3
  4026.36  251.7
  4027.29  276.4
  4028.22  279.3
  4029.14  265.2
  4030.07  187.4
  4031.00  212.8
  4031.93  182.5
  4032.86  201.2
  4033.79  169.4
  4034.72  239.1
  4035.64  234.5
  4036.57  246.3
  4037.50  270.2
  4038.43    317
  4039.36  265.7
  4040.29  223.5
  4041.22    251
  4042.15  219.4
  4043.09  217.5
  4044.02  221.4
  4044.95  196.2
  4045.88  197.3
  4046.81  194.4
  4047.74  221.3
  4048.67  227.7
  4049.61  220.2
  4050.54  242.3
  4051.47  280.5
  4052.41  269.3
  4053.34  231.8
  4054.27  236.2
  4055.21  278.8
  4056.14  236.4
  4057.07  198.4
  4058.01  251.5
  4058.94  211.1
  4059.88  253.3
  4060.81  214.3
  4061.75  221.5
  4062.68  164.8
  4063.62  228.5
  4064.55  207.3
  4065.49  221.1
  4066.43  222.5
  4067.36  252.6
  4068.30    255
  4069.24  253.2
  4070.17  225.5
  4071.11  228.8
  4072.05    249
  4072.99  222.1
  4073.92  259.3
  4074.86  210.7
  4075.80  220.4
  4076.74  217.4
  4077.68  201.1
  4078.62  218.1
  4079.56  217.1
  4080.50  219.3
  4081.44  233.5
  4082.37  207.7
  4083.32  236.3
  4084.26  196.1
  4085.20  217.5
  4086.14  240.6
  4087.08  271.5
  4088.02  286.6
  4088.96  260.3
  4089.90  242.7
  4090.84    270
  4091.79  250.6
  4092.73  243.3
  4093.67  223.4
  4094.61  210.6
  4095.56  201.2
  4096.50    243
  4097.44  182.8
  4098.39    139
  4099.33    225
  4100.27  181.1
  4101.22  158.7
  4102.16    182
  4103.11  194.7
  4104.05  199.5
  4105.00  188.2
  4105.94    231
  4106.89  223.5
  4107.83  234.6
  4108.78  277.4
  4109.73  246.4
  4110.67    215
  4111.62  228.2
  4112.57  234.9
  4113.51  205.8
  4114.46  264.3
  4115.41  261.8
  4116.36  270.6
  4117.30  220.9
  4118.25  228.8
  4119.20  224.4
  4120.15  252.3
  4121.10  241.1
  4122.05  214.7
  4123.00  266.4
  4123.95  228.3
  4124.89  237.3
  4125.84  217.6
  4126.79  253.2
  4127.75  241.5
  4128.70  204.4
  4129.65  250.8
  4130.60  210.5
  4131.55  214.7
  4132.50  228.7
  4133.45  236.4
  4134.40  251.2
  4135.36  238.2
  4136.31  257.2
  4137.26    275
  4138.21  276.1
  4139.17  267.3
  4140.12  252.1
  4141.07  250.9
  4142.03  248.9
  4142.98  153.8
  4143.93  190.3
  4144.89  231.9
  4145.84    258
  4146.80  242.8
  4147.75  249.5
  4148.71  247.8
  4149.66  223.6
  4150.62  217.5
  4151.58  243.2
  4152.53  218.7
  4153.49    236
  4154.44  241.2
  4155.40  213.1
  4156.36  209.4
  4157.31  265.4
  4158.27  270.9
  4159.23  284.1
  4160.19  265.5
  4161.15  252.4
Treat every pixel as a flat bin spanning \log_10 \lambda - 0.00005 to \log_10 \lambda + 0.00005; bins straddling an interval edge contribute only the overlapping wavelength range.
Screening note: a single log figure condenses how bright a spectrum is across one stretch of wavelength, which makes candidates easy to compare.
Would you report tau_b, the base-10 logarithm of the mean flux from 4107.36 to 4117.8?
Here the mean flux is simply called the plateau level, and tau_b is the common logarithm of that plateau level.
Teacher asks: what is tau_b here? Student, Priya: 2.38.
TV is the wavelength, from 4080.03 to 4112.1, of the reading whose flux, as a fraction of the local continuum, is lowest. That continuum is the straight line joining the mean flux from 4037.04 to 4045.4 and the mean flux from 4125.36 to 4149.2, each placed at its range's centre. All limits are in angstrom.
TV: 4098.39 angstrom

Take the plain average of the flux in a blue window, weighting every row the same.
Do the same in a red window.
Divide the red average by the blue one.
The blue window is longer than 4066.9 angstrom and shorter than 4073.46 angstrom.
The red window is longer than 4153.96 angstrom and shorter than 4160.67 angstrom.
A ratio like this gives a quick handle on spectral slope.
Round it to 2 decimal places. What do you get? 1.04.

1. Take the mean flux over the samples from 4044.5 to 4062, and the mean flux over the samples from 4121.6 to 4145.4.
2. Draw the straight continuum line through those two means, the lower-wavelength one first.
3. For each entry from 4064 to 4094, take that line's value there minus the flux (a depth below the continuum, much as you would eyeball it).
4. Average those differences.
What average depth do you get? -1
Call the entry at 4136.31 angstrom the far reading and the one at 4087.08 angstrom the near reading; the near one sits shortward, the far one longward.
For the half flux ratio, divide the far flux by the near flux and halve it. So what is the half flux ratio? 0.47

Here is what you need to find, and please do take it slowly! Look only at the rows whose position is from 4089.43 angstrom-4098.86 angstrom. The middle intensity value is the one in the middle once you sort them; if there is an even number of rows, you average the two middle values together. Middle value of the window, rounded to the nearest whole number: 233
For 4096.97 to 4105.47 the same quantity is 183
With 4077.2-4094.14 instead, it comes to 235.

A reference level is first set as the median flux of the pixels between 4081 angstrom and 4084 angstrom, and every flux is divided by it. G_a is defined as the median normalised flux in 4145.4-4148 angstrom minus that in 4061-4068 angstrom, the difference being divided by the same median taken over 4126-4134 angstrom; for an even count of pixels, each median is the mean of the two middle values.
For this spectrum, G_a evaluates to 0.12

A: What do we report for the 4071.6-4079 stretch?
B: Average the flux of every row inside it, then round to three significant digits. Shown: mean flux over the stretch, 225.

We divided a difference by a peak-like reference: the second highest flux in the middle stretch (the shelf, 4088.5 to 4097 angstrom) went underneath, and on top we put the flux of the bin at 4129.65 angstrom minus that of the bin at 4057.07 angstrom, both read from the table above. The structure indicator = 0.20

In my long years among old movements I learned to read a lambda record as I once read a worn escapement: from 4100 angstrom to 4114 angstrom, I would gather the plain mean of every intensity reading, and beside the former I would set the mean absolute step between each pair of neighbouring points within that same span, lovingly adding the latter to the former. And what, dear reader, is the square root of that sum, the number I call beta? 15.3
